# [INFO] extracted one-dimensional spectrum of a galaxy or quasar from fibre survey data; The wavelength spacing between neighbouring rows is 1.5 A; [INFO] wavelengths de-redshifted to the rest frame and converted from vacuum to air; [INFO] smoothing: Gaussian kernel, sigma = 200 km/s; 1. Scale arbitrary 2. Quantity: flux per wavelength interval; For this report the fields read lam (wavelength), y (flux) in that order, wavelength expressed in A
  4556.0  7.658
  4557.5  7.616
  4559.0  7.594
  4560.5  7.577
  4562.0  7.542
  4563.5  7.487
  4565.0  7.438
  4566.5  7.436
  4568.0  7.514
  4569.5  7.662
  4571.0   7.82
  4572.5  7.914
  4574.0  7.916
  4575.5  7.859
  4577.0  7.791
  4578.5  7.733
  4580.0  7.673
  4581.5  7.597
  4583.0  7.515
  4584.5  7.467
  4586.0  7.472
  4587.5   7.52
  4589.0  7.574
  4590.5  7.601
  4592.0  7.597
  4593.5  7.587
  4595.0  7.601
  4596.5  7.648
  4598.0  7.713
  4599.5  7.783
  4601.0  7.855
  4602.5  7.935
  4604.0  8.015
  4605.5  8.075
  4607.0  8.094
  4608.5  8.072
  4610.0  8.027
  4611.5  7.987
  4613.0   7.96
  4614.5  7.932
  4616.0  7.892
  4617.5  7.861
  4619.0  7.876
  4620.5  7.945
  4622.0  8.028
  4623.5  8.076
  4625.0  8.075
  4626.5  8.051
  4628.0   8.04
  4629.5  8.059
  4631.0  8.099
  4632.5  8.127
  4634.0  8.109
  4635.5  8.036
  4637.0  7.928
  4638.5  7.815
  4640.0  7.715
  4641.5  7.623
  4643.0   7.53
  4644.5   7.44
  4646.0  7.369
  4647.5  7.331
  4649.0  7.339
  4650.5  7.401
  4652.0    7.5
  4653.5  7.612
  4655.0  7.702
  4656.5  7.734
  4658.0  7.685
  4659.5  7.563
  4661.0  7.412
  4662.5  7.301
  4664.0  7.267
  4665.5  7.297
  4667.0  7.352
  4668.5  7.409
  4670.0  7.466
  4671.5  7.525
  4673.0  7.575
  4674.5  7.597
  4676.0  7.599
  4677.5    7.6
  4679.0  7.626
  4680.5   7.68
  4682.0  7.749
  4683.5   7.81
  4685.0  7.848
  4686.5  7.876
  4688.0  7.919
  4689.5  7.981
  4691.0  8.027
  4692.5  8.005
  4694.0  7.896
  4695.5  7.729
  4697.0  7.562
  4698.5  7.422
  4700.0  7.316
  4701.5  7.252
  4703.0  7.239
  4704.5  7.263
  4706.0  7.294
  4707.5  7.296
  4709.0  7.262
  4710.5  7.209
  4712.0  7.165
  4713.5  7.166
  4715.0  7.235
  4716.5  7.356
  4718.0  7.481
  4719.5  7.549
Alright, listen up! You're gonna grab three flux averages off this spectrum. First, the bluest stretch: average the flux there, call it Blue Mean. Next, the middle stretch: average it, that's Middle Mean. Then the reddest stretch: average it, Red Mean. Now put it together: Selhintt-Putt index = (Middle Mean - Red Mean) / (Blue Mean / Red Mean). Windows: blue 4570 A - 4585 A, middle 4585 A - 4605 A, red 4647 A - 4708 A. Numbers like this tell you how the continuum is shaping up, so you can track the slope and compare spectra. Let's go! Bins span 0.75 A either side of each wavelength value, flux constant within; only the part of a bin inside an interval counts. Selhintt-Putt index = 0.1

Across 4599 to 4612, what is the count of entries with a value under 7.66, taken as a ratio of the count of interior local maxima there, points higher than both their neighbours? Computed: 0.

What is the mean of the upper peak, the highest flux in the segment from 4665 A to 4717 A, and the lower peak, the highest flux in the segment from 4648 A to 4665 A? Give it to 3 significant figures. 7.88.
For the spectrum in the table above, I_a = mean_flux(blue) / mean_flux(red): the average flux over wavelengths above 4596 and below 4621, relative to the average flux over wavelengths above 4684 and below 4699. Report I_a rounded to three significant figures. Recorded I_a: 1.01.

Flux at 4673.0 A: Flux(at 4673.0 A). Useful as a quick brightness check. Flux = 7.575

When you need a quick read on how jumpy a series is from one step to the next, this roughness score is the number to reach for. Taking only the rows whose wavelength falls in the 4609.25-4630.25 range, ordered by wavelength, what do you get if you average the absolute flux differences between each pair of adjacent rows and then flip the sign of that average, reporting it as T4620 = -0.03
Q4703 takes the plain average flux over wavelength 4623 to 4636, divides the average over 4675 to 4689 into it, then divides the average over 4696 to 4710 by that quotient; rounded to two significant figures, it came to 7.0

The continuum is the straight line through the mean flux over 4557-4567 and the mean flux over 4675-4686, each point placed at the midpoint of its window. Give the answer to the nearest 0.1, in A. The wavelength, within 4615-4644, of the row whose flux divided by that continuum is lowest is 4643.0 A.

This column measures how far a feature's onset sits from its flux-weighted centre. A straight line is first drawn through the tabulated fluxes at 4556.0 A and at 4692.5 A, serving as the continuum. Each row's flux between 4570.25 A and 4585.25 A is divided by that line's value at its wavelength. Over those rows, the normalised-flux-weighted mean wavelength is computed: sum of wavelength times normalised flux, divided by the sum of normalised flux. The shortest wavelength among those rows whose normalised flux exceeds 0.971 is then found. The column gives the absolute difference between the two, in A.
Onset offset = 6.7 A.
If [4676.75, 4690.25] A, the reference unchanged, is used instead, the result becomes 1.6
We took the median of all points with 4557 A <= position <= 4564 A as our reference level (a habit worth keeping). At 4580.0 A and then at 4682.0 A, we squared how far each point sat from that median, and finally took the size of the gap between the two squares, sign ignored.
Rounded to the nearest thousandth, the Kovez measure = 0.020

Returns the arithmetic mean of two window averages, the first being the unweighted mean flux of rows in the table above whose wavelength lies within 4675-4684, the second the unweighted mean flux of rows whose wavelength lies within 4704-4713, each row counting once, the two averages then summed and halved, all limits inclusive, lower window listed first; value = 7.46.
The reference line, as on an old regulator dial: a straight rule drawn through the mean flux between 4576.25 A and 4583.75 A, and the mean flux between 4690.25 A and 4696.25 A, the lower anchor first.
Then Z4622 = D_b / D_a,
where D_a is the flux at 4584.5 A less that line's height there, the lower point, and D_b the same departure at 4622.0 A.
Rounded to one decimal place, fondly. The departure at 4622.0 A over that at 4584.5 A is -1.3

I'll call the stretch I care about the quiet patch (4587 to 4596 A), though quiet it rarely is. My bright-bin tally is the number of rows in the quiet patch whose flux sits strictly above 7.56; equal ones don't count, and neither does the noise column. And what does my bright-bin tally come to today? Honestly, 5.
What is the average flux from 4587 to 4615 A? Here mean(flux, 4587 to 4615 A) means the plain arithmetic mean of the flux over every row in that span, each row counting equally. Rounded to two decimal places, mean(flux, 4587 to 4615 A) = 7.82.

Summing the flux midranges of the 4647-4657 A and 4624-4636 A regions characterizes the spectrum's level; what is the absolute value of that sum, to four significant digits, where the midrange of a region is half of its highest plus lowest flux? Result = 15.61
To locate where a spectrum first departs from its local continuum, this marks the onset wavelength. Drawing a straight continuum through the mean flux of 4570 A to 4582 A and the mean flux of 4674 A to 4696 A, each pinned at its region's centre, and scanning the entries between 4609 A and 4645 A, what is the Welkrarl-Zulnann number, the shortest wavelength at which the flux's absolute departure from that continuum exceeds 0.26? 4623.5 A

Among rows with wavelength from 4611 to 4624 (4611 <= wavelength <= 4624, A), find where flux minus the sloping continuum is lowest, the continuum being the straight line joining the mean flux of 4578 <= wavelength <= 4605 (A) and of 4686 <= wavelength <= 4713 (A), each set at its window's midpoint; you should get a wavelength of 4617.5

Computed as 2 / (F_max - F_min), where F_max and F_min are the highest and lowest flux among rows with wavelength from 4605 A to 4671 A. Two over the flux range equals 2.3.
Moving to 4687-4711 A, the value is 2.4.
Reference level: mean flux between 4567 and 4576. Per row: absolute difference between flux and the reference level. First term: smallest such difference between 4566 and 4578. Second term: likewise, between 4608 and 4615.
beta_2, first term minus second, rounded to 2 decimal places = -0.14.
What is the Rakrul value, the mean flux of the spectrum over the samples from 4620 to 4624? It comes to 8.02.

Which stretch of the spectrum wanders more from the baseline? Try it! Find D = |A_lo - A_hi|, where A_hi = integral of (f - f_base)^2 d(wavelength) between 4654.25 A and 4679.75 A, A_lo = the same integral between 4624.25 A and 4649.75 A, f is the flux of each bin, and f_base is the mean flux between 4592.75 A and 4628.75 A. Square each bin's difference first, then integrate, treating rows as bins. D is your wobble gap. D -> 2.2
